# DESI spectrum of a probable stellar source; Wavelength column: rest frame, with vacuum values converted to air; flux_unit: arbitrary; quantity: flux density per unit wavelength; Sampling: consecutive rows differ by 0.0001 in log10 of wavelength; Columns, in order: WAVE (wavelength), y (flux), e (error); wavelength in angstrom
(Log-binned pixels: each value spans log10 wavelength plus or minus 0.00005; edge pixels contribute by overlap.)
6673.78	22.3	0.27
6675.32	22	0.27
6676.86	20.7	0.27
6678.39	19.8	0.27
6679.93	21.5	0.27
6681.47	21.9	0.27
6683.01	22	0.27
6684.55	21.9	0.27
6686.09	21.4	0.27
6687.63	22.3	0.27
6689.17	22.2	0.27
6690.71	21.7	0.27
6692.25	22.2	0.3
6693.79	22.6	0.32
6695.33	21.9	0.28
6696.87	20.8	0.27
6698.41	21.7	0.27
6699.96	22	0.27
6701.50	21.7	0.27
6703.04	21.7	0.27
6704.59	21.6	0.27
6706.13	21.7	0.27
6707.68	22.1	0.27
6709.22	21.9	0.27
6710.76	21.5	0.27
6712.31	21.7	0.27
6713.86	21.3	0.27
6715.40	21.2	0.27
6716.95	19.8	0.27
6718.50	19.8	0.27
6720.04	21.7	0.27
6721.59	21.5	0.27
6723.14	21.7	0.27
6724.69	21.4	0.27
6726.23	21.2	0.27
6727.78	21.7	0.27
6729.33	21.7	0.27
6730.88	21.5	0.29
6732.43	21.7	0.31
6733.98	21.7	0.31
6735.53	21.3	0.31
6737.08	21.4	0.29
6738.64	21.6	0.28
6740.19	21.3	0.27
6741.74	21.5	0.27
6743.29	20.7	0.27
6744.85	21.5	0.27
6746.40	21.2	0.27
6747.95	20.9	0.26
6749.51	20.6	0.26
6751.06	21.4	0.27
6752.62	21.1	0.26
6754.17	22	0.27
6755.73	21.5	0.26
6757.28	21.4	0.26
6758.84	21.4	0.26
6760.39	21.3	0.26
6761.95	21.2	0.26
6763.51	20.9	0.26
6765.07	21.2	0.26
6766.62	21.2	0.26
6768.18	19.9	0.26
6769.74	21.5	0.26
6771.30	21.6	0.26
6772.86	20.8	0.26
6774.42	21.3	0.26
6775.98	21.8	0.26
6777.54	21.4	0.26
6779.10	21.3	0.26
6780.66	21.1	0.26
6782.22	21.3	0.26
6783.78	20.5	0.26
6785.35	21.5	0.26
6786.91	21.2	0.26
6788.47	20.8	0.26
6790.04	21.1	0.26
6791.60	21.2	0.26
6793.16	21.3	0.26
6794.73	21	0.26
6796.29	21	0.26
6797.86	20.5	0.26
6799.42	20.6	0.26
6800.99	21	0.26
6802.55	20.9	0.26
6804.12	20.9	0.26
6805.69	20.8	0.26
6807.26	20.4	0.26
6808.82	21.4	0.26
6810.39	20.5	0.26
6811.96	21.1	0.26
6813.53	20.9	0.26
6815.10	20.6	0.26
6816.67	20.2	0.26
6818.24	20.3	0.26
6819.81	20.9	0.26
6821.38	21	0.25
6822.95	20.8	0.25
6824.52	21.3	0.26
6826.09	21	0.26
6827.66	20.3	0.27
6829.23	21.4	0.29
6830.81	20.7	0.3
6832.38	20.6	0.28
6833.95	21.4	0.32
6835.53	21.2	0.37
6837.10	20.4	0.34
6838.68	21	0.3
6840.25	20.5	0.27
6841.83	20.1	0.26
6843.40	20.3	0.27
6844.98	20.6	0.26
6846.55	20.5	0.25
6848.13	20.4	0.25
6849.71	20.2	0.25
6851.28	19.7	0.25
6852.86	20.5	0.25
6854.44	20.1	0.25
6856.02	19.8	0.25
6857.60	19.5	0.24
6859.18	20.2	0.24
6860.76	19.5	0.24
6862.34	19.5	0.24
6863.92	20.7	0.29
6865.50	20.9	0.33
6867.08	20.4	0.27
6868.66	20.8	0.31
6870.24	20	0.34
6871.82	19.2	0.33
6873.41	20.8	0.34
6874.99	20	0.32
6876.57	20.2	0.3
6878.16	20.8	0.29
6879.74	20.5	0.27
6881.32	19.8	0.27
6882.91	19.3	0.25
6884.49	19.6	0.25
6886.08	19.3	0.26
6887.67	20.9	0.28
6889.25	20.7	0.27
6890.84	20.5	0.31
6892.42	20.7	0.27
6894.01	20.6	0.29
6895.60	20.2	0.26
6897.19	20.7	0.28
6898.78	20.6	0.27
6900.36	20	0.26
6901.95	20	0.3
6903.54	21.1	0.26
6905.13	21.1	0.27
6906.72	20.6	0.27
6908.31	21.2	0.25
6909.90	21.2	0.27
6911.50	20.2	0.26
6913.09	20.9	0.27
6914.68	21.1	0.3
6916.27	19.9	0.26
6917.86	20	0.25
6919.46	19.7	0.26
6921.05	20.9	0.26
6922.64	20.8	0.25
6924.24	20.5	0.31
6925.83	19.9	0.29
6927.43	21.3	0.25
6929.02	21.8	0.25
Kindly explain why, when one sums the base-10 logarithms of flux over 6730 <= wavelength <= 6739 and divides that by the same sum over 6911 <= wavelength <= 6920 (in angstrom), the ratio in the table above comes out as 1.02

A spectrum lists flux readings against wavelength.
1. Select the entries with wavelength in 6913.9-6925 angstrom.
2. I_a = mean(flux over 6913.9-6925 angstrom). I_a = 20.4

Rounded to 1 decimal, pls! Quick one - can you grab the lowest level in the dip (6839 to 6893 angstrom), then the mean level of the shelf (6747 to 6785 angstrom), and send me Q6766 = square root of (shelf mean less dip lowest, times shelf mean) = 6.5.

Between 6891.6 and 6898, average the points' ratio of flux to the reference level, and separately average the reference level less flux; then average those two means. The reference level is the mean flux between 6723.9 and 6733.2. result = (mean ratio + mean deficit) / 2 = 0.97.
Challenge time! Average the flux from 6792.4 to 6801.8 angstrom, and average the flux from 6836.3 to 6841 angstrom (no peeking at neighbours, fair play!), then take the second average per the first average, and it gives 0.99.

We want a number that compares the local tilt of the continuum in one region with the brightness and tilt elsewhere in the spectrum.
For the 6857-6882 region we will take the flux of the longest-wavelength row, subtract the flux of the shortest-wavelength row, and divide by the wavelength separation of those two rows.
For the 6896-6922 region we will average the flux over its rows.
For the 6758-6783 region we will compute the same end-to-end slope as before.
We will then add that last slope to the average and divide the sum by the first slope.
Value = 1626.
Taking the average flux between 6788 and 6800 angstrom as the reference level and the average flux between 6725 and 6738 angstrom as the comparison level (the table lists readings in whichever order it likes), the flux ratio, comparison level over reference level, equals 1.03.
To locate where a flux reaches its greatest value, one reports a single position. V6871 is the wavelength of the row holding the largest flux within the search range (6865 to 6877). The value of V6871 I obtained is 6865.50 angstrom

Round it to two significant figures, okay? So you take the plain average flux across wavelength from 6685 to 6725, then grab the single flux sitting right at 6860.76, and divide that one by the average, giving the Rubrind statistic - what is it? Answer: 0.90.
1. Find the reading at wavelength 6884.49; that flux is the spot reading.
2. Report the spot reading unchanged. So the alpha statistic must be 19.6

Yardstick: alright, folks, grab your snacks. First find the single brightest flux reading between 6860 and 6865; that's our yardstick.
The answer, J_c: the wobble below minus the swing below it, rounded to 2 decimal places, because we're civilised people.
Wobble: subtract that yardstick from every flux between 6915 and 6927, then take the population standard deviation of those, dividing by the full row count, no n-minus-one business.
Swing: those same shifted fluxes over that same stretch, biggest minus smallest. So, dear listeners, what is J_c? -0.75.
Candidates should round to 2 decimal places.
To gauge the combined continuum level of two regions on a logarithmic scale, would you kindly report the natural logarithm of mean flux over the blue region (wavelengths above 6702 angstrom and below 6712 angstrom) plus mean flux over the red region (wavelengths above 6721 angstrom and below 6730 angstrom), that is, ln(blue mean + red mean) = 3.77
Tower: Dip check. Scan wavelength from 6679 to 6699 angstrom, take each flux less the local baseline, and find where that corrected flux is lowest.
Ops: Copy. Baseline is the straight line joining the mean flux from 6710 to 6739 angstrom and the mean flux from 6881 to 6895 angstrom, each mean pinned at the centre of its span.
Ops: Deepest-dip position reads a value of 6696.87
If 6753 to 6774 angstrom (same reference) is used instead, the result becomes 6768.18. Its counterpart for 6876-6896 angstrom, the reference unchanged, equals 6882.91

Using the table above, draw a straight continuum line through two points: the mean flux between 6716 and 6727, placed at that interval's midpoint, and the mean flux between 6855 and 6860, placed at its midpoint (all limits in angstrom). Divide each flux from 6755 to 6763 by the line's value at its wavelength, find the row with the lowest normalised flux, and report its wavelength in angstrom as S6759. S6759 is 6761.95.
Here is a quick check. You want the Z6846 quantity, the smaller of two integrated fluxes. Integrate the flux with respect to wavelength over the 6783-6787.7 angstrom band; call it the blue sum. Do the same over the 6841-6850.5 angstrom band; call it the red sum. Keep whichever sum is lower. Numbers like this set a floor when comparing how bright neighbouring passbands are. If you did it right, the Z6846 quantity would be 99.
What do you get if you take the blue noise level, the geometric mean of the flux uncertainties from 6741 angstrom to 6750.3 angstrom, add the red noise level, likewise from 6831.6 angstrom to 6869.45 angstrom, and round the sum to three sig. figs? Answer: 0.539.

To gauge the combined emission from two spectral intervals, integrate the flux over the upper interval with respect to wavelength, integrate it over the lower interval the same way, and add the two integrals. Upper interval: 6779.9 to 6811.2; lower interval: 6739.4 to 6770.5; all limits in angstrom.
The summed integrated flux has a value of 1315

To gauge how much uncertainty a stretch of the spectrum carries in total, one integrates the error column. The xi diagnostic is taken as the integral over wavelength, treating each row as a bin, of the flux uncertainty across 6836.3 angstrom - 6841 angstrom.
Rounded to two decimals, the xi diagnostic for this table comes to 1.43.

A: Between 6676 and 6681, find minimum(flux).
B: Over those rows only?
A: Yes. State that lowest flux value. 19.8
